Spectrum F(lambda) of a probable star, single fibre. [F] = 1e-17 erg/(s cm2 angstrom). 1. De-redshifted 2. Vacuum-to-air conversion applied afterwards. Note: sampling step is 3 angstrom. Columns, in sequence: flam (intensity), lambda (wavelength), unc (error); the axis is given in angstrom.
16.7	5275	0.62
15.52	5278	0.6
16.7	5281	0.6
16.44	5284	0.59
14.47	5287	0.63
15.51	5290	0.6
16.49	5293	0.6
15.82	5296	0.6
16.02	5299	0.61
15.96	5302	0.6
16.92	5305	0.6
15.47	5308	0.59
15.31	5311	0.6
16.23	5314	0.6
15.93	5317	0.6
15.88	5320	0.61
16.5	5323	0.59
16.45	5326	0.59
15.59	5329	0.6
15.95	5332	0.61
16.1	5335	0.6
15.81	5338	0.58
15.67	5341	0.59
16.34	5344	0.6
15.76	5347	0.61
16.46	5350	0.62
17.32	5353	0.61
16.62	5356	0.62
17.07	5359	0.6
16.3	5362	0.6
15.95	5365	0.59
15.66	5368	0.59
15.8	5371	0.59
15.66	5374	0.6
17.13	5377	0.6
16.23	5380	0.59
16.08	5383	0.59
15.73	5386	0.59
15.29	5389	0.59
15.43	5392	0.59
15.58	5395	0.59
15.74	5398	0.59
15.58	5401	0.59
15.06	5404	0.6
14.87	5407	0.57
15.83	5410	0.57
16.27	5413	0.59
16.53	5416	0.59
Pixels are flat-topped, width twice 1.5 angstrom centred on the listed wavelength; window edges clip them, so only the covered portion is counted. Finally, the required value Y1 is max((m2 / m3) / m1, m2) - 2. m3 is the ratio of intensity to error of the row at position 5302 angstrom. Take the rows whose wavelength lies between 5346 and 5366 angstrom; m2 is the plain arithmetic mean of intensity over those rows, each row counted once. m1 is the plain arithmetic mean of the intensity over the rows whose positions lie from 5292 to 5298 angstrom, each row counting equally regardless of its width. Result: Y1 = 14.5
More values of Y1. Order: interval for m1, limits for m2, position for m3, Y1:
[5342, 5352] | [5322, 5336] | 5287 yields 14.1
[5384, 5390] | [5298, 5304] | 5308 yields 14.0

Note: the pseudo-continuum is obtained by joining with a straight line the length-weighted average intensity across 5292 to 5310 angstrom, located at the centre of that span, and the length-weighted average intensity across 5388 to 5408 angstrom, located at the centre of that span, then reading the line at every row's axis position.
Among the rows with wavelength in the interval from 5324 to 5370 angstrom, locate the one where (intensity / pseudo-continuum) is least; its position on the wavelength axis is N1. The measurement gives 5329 angstrom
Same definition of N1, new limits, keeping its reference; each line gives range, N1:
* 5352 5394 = 5389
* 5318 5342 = 5329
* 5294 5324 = 5311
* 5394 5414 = 5407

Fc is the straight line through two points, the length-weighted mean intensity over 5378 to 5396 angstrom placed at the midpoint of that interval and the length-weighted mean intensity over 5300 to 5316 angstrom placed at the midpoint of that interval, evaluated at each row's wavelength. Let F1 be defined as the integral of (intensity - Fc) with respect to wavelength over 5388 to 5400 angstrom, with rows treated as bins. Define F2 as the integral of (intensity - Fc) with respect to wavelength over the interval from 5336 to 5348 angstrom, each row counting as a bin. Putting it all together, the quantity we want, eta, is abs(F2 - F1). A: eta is 3.0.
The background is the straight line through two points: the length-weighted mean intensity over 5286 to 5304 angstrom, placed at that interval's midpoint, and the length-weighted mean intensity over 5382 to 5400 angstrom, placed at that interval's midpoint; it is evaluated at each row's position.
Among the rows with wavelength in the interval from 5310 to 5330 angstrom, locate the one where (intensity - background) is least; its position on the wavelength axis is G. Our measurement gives 5311 angstrom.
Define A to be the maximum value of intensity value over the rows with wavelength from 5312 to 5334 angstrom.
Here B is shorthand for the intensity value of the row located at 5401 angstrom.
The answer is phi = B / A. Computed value 0.944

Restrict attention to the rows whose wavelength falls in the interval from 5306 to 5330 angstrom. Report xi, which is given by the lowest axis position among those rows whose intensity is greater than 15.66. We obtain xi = 5314 angstrom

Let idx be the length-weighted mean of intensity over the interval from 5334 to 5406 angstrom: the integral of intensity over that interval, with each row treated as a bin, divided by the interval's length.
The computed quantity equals 16.0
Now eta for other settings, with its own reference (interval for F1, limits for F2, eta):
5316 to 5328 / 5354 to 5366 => 5.6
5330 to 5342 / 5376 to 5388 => 5.5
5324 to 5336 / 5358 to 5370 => 2.9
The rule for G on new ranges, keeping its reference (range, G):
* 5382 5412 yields 5407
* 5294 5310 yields 5308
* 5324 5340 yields 5329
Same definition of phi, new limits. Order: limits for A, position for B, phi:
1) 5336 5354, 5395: 0.900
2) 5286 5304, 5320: 0.963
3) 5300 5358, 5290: 0.895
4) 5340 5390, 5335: 0.930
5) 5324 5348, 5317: 0.968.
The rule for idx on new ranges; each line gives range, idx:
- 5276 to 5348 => 16.0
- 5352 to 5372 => 16.4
